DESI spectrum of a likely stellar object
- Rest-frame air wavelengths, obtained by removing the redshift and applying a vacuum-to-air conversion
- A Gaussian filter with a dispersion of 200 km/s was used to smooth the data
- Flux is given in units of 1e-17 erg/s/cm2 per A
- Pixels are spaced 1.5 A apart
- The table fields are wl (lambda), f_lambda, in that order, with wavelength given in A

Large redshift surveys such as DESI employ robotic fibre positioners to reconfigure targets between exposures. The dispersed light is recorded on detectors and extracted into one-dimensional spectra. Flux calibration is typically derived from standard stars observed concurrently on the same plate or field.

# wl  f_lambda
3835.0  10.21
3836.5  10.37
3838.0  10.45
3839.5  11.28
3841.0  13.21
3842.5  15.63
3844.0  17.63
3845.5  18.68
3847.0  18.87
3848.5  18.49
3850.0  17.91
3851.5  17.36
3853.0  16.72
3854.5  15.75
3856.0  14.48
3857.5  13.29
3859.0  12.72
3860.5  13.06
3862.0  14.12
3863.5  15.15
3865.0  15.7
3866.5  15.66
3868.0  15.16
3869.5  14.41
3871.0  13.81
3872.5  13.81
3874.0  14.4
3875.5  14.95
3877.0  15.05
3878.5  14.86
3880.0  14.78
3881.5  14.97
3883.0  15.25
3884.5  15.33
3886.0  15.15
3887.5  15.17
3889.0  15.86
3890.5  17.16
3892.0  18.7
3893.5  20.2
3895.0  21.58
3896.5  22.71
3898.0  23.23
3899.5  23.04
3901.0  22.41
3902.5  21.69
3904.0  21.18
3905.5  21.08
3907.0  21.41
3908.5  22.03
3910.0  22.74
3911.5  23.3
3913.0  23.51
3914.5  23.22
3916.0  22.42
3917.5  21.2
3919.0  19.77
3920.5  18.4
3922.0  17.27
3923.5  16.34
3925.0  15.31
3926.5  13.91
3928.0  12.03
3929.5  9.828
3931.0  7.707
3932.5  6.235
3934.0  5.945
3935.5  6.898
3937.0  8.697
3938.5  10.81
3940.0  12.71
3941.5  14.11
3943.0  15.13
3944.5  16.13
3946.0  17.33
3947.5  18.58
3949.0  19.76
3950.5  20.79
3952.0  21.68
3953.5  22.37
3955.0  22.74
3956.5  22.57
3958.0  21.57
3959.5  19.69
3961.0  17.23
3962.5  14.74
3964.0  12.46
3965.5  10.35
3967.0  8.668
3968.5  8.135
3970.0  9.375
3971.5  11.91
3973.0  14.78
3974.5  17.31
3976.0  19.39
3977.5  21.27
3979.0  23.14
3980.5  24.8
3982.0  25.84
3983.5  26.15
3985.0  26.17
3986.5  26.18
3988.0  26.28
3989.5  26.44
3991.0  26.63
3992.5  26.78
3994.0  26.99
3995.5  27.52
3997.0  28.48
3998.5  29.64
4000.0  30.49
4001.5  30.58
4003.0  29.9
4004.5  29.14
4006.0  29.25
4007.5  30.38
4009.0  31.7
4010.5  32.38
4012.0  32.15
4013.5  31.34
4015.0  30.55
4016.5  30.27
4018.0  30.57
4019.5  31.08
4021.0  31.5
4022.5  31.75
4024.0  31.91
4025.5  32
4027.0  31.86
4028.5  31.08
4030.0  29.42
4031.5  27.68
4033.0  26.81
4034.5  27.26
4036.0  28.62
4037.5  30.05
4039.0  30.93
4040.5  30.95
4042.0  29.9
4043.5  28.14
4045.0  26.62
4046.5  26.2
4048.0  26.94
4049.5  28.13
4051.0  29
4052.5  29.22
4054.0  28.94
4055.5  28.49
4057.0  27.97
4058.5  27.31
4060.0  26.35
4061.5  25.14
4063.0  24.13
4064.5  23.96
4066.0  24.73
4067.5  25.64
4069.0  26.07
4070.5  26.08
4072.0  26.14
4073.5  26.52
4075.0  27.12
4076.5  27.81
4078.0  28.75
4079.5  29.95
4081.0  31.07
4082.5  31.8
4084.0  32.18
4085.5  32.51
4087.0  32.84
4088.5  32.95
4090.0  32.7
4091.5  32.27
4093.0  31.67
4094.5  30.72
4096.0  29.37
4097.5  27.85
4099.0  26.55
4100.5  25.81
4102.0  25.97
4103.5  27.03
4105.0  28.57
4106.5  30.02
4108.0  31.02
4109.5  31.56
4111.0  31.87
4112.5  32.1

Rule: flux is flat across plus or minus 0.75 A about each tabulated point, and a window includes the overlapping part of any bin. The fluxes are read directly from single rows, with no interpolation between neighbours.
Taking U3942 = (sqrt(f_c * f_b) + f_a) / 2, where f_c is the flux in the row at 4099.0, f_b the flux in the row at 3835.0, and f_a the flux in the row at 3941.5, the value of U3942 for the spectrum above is 15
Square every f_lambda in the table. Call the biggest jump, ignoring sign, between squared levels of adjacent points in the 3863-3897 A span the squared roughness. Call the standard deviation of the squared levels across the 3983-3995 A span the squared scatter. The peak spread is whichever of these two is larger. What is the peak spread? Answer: 58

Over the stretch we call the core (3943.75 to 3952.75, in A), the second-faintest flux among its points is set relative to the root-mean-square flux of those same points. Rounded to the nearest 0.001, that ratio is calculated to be 0.905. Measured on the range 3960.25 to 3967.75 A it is 0.793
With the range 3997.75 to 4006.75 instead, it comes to 0.980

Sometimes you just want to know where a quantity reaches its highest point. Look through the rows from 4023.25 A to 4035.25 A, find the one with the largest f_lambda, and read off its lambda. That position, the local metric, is 4025.5 A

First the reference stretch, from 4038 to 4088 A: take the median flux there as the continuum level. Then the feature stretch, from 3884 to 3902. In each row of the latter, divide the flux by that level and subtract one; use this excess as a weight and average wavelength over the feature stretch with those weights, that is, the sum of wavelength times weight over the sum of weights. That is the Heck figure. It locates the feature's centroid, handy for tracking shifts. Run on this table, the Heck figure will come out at 3890.9 A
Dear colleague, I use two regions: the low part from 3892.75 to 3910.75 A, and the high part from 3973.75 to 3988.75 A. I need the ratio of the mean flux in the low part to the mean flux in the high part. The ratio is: 0.93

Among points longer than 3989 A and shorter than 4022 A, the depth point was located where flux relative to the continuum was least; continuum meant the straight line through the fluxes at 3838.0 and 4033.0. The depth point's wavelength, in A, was 3989.5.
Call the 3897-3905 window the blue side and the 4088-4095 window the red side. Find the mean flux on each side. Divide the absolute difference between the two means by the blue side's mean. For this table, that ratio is 0.4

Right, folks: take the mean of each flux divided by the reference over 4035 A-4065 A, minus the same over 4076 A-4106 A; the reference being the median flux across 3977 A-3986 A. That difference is -0.1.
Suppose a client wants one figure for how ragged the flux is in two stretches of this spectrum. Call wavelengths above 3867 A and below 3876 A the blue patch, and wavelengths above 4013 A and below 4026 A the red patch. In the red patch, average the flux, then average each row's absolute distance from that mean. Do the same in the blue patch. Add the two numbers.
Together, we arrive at 1.0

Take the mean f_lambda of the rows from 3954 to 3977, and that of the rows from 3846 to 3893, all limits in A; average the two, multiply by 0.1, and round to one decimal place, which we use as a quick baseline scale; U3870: 1.5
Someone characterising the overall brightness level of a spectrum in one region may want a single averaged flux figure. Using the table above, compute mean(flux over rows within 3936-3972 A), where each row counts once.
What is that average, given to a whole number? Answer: 16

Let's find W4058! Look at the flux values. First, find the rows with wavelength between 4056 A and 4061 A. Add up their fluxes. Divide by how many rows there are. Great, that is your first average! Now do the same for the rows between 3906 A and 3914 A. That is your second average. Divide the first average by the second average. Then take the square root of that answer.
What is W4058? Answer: 1.10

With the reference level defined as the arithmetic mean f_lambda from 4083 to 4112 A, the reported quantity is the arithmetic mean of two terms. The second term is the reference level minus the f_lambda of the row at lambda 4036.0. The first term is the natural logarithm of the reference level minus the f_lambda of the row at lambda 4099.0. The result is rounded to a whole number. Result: 1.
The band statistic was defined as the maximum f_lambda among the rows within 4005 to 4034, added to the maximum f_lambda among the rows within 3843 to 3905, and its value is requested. 55.6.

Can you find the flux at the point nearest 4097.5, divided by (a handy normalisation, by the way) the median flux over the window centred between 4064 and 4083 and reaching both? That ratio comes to 1.1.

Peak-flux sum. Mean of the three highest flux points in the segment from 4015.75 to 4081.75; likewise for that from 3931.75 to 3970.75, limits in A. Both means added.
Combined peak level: 54.5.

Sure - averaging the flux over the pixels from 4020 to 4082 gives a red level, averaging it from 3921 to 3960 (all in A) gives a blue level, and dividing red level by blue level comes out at 1.9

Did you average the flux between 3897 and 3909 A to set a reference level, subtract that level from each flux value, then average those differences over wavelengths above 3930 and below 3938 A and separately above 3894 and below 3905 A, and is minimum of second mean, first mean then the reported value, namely -15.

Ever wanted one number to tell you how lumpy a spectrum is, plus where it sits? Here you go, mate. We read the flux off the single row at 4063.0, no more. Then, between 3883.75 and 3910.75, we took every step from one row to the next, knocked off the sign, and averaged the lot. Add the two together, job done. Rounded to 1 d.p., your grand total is 24.8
